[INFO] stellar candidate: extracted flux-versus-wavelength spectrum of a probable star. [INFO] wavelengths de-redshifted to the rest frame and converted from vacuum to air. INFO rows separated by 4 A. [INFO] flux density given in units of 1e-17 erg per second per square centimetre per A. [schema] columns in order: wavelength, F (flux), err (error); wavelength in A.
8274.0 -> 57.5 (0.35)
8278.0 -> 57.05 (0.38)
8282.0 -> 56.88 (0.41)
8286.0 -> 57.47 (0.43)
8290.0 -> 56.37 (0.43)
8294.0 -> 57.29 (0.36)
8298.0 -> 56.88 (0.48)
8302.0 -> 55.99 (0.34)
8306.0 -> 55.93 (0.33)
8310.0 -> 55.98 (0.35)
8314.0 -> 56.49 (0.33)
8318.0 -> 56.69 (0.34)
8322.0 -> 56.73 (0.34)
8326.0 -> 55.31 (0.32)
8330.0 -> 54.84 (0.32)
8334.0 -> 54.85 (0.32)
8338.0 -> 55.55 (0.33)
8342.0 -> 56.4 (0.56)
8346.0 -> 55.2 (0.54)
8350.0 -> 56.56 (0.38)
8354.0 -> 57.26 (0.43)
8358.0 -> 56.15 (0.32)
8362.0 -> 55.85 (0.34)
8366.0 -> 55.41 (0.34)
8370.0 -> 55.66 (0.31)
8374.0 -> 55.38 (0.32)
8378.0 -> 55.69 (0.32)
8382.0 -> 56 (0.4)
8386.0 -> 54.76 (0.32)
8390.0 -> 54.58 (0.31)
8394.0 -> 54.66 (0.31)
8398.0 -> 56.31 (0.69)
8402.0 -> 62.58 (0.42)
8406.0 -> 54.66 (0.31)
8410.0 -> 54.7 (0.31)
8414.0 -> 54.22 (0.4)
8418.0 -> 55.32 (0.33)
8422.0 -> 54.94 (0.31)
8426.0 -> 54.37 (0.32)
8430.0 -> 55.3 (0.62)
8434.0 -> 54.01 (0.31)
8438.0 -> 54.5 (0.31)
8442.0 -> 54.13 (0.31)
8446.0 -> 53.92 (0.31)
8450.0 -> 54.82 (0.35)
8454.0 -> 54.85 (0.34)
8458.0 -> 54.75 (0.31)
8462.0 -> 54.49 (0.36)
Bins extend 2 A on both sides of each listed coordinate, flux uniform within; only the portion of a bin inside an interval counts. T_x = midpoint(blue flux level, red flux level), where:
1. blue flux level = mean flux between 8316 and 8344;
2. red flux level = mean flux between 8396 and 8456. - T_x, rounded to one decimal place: 55.5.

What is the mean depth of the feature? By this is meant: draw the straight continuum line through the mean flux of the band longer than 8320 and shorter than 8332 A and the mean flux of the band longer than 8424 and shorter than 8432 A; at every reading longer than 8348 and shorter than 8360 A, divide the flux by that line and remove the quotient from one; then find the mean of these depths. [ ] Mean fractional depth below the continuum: -0.023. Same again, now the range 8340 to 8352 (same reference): -0.010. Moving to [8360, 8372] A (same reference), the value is -0.006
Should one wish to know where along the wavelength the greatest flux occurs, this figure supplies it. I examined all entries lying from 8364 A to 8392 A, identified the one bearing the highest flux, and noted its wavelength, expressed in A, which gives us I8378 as 8382.0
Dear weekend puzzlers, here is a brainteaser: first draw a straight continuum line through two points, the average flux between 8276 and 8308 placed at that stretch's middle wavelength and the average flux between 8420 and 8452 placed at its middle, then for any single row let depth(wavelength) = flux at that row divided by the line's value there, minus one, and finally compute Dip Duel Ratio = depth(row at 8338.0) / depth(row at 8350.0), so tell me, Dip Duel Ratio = -0.6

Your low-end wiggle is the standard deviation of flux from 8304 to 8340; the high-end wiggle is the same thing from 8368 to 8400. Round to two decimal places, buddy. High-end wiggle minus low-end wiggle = -0.08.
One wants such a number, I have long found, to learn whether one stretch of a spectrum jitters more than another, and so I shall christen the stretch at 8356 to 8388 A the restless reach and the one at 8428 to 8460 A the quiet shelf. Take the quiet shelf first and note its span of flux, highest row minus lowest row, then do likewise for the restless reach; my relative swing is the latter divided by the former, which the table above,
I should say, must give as 1.0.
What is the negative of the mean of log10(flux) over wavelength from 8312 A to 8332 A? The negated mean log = -1.75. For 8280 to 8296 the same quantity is -1.76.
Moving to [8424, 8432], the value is -1.74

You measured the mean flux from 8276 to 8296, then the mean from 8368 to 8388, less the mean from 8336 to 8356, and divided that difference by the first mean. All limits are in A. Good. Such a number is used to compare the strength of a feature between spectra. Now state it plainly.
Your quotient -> -0.012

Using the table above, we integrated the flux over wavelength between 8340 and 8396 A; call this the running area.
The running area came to 3118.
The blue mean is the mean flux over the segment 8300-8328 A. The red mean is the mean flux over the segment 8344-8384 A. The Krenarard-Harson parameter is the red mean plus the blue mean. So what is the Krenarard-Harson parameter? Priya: 112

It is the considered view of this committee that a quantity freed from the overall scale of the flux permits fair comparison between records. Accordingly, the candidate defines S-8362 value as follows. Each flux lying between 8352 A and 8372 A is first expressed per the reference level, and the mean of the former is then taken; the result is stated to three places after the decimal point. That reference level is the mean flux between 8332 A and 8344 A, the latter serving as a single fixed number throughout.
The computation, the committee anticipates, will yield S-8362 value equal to 1.008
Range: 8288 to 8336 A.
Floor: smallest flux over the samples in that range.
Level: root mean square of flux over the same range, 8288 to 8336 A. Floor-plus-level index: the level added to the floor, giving 111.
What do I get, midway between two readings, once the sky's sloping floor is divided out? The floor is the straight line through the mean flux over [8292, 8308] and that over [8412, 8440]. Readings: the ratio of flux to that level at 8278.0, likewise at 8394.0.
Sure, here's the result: 0.997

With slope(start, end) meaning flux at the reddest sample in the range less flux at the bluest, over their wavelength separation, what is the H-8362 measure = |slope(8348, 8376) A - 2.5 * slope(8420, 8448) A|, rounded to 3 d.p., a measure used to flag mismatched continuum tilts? 0.057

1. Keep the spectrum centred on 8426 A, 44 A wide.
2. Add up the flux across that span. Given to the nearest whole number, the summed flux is 600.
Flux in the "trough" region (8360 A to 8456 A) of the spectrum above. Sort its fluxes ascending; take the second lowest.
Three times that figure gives 162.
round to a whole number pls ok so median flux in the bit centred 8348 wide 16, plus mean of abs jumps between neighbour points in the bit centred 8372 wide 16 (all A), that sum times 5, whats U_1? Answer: 284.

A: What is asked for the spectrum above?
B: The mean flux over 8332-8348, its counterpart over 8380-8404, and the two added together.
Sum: 112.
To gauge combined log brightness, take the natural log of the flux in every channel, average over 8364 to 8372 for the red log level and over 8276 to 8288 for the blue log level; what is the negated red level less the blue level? -8.06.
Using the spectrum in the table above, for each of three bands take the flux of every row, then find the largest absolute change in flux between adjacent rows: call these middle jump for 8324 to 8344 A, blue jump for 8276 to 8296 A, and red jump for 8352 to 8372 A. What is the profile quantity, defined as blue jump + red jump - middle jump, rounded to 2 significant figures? 1.4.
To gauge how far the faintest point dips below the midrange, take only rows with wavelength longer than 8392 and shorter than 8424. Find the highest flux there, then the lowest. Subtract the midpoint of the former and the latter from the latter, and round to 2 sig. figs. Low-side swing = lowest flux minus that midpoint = -4.2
